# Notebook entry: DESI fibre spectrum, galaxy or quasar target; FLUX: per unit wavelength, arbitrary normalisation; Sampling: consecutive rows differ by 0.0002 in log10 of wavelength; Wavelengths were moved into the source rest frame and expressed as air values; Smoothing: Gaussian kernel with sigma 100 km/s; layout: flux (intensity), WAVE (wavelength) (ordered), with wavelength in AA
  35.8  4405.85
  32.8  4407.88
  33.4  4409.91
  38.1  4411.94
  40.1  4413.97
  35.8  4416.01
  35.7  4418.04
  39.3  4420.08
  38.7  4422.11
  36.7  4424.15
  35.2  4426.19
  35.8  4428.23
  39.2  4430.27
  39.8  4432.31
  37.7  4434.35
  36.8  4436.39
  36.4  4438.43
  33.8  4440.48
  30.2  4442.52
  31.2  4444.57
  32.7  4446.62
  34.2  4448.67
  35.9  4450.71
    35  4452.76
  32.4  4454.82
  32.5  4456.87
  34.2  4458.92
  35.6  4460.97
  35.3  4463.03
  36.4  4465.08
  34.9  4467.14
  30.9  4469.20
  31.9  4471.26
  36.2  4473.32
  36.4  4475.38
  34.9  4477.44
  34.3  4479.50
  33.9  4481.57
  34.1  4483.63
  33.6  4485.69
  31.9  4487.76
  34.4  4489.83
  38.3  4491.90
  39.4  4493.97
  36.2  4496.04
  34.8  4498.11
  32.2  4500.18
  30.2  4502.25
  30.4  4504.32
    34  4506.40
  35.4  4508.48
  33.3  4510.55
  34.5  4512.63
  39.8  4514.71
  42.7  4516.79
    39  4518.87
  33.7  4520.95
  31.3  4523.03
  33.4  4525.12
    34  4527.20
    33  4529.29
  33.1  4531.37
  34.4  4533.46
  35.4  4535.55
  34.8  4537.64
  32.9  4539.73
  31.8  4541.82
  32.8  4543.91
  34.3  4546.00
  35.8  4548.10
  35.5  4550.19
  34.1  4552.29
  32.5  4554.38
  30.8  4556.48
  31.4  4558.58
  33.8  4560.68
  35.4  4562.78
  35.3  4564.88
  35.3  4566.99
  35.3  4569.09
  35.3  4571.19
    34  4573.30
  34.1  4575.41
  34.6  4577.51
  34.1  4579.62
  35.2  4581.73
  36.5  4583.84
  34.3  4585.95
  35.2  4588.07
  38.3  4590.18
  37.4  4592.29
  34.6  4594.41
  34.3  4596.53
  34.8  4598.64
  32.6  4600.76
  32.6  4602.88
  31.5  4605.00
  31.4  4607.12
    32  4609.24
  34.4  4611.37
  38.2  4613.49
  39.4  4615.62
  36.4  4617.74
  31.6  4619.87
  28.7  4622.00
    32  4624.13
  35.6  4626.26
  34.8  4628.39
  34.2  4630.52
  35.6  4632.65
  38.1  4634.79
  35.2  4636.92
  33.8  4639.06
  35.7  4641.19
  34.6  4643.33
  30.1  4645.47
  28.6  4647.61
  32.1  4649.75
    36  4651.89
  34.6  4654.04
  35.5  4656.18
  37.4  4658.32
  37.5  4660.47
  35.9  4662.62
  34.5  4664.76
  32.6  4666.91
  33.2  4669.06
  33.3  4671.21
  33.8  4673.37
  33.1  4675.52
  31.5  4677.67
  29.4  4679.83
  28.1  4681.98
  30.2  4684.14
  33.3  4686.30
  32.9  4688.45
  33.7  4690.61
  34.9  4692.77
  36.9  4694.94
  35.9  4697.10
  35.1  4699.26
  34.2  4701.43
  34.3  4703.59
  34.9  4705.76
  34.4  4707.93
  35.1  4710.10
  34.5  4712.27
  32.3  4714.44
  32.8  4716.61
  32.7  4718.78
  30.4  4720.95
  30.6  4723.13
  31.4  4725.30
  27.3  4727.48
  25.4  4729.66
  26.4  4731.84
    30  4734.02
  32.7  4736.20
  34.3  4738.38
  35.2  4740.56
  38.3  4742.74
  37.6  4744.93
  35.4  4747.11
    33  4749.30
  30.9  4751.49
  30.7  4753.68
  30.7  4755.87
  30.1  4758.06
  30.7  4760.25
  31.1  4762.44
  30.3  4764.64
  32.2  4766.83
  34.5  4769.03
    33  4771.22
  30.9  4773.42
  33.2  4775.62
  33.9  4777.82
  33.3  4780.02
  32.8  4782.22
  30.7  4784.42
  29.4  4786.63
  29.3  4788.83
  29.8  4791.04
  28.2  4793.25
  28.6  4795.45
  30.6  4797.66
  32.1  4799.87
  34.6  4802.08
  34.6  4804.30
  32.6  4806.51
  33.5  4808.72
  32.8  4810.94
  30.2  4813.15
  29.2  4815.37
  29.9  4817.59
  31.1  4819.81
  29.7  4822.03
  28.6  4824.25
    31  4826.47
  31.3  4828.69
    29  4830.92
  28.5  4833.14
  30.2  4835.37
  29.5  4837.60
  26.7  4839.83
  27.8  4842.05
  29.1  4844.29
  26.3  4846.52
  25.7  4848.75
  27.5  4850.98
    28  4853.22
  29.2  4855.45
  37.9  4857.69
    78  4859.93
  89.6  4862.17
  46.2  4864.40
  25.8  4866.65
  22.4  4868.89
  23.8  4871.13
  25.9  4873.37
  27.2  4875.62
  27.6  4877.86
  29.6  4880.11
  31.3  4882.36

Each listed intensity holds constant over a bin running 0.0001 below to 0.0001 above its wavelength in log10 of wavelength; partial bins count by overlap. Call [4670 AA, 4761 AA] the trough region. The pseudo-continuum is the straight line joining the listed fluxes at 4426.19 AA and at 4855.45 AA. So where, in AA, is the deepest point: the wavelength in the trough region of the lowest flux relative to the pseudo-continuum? 4729.66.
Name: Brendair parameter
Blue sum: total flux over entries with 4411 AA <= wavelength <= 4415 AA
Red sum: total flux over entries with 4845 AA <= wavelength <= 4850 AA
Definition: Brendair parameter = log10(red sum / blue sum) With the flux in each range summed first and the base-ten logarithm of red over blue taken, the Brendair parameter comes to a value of -0.18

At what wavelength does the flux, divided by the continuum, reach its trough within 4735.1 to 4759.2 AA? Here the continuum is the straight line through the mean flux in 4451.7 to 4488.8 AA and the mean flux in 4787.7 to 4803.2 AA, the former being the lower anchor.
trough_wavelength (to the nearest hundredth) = 4758.06 AA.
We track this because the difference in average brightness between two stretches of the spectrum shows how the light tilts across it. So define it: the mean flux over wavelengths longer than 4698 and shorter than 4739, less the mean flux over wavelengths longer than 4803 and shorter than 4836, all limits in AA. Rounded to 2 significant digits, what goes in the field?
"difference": 1.2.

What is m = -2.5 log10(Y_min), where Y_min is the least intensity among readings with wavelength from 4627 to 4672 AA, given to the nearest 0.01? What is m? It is -3.64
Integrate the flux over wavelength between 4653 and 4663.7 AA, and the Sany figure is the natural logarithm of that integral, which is 5.96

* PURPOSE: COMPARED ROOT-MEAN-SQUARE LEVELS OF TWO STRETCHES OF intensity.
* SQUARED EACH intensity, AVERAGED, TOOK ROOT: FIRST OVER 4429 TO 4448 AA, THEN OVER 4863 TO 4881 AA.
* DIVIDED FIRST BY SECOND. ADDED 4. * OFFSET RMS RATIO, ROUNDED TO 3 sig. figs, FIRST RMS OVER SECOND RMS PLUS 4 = 5.21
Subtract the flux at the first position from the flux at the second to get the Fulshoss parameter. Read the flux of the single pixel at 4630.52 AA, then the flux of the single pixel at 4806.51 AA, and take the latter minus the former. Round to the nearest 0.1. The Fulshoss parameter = -1.6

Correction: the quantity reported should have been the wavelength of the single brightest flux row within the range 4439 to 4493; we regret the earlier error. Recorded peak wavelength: 4491.90 AA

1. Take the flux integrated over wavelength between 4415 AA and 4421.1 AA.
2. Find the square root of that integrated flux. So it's 15.0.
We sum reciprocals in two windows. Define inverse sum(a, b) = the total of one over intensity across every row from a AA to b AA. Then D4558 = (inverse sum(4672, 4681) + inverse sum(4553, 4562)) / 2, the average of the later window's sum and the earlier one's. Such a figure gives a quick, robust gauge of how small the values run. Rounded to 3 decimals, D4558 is 0.125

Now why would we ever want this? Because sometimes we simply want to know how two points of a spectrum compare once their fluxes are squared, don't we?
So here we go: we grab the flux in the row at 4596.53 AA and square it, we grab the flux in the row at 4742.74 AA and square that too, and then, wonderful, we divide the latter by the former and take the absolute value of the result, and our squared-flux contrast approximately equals 1.25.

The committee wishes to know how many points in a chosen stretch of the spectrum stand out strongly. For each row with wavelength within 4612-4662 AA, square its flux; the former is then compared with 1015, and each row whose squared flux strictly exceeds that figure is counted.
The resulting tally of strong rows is 19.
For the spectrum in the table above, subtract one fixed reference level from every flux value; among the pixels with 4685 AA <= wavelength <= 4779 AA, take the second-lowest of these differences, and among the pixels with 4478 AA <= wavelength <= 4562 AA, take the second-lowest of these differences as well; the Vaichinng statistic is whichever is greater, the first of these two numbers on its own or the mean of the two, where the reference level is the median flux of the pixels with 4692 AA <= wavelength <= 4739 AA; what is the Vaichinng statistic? -5.1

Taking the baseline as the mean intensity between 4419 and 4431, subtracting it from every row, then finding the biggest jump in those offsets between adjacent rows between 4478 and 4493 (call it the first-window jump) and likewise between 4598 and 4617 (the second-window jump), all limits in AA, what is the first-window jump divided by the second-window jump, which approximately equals 1.0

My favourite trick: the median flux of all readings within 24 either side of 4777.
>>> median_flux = 30.7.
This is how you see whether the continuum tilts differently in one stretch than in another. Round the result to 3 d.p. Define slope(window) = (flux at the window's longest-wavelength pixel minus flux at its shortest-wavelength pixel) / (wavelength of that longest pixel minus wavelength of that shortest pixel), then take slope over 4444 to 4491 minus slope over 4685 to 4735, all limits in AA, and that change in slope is 0.140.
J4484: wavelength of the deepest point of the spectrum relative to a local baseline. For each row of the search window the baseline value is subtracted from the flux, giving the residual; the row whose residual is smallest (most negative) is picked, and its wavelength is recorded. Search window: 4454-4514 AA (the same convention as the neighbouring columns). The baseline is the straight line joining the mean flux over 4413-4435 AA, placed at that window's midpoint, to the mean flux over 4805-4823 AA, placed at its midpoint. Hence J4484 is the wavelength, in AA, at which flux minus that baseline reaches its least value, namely 4502.25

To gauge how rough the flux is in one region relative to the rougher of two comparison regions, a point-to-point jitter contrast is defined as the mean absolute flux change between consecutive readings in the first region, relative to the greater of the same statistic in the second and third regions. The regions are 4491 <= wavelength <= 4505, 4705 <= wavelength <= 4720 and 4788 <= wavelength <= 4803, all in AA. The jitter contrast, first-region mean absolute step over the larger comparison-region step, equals 1.2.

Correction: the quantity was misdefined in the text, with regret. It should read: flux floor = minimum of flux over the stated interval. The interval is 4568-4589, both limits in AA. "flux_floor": 34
